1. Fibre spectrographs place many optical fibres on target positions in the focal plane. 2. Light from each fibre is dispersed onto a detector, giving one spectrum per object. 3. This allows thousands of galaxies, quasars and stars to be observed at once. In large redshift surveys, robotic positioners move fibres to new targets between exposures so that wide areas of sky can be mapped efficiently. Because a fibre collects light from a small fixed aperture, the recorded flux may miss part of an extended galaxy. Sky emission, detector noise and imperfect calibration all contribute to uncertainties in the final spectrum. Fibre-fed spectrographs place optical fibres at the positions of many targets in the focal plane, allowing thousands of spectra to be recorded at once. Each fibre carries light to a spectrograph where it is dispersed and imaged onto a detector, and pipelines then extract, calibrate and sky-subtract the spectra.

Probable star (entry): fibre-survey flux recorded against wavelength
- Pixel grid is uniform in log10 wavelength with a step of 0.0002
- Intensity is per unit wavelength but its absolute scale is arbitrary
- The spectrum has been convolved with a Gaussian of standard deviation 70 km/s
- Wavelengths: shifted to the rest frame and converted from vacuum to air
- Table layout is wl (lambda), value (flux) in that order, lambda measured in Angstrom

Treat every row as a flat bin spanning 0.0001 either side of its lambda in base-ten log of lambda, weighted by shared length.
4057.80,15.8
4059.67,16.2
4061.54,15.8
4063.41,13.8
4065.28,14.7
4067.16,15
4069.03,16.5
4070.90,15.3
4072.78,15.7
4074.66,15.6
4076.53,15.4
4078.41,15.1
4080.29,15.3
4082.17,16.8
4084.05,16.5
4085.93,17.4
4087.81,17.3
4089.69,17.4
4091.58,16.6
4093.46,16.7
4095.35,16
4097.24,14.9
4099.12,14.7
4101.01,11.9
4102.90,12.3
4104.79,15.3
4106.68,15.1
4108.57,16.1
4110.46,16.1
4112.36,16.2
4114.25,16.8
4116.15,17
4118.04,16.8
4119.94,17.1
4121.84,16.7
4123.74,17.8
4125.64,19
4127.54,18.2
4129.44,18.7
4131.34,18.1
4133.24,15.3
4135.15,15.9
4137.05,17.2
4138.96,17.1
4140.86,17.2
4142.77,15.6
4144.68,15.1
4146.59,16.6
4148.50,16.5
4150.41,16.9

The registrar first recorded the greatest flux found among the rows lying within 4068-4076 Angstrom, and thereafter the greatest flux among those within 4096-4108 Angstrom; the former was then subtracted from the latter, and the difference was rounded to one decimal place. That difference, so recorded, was -1.2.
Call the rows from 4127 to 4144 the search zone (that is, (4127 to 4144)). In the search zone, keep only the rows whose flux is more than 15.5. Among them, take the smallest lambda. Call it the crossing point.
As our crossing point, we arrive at 4127.54 Angstrom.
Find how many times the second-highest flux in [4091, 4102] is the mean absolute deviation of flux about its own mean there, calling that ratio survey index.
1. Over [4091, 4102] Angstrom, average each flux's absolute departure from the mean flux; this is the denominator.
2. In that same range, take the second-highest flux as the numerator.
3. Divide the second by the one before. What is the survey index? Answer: 13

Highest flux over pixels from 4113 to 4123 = 17.1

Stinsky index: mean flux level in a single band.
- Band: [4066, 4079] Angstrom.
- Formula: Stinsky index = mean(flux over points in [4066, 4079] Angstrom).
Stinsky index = 15.5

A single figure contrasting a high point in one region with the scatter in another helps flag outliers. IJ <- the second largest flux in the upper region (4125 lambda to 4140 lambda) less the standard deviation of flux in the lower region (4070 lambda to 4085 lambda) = 18.1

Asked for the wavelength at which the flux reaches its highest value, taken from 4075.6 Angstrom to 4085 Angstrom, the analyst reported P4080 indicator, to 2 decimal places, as 4082.17 Angstrom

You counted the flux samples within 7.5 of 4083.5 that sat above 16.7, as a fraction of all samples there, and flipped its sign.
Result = -0.50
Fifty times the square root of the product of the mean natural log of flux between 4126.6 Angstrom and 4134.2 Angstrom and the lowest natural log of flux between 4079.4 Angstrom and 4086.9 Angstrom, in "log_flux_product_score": 140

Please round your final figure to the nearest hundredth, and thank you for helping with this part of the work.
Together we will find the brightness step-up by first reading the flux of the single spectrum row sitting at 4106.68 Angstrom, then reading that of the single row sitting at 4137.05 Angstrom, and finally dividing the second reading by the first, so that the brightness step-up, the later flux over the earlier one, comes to 1.14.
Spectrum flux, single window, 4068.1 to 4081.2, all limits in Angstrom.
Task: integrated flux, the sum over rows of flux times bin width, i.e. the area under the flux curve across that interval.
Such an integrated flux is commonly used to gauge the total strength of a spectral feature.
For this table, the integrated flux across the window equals 204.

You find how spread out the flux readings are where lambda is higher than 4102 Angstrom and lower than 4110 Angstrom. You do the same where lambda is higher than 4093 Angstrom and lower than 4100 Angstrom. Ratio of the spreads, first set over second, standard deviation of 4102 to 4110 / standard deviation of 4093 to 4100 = 1.8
